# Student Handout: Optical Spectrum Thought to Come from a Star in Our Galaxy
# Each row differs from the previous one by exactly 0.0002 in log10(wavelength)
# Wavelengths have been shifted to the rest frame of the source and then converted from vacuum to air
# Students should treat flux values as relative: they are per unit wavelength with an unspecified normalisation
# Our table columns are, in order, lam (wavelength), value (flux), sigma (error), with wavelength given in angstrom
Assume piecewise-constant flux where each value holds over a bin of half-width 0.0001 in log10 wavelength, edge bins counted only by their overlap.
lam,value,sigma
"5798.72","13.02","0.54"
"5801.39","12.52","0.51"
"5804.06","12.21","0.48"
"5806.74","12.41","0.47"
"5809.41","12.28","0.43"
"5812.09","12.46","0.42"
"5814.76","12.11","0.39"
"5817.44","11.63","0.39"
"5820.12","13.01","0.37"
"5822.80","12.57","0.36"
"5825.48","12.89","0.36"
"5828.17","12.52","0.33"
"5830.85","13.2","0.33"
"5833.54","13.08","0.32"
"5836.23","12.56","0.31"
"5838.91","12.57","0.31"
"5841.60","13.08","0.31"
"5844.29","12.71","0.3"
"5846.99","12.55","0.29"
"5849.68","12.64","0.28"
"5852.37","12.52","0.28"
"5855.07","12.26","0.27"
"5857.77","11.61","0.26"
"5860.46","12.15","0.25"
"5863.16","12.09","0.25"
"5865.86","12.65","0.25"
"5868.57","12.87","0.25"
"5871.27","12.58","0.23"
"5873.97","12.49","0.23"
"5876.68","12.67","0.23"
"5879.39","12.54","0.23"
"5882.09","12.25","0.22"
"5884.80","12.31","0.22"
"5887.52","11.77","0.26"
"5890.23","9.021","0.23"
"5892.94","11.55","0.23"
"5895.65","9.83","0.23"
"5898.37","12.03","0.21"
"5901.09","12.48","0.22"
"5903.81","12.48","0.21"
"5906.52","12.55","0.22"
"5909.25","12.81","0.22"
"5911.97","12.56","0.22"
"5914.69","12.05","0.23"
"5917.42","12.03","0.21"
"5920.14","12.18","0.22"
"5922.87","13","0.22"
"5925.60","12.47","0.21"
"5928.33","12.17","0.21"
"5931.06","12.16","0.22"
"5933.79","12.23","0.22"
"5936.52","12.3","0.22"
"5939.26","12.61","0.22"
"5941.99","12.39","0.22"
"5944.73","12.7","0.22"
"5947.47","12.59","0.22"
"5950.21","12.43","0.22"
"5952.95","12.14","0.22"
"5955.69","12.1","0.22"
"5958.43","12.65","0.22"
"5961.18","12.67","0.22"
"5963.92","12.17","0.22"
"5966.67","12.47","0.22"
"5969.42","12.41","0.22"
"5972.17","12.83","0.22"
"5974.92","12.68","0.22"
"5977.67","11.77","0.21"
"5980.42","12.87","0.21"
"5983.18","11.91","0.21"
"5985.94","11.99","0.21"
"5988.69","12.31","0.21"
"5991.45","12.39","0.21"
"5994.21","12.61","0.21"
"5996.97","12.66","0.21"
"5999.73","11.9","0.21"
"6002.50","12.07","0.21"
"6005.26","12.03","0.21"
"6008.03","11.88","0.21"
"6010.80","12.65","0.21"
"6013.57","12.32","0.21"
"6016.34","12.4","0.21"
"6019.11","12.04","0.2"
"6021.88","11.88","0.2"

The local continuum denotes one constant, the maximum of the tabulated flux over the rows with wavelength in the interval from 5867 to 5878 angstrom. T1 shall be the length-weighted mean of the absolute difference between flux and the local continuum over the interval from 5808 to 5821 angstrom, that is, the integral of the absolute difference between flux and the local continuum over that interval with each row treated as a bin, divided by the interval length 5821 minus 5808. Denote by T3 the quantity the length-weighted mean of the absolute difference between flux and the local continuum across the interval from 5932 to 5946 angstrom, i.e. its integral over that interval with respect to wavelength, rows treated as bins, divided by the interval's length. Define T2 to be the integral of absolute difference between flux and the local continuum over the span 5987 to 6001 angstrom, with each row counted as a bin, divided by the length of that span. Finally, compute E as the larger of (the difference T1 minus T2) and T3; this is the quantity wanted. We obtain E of 0.4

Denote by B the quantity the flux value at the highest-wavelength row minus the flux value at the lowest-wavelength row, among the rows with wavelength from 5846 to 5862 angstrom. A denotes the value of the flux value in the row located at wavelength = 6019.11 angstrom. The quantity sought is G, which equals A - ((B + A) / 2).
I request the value 6.2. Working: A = 12.04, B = -0.4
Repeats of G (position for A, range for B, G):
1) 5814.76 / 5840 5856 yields 6.5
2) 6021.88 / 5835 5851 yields 5.9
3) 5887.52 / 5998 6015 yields 5.7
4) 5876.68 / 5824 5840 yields 6.5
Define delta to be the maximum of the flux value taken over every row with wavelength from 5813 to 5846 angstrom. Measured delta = 13.2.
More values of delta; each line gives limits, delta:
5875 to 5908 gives 12.67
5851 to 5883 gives 12.87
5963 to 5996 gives 12.87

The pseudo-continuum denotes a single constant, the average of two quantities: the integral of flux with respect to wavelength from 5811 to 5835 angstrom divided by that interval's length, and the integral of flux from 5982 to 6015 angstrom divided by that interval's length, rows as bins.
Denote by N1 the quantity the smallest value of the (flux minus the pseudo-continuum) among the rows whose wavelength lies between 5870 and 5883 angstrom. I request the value -0.17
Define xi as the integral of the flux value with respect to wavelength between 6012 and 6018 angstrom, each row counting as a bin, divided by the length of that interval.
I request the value 12.4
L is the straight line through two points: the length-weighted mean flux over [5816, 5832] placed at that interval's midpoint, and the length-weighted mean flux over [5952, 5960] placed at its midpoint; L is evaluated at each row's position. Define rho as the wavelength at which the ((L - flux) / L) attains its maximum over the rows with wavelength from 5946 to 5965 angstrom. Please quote 5955.69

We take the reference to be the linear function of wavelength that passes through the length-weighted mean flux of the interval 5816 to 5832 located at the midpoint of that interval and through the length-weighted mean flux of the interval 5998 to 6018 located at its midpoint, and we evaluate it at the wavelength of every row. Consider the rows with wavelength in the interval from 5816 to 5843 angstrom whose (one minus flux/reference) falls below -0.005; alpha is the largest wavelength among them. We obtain 5841.60 angstrom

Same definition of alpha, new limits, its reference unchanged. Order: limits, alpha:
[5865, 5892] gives 5876.68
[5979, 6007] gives 5996.97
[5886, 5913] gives 5911.97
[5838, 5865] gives 5849.68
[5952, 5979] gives 5974.92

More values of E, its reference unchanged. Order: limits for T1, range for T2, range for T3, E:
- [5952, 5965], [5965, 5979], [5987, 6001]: 0.5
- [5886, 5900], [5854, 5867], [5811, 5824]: 1.3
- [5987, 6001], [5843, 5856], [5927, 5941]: 0.6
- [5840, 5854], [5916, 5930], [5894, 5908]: 1.0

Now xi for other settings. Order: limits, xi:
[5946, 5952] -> 12.5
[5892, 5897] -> 10.6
